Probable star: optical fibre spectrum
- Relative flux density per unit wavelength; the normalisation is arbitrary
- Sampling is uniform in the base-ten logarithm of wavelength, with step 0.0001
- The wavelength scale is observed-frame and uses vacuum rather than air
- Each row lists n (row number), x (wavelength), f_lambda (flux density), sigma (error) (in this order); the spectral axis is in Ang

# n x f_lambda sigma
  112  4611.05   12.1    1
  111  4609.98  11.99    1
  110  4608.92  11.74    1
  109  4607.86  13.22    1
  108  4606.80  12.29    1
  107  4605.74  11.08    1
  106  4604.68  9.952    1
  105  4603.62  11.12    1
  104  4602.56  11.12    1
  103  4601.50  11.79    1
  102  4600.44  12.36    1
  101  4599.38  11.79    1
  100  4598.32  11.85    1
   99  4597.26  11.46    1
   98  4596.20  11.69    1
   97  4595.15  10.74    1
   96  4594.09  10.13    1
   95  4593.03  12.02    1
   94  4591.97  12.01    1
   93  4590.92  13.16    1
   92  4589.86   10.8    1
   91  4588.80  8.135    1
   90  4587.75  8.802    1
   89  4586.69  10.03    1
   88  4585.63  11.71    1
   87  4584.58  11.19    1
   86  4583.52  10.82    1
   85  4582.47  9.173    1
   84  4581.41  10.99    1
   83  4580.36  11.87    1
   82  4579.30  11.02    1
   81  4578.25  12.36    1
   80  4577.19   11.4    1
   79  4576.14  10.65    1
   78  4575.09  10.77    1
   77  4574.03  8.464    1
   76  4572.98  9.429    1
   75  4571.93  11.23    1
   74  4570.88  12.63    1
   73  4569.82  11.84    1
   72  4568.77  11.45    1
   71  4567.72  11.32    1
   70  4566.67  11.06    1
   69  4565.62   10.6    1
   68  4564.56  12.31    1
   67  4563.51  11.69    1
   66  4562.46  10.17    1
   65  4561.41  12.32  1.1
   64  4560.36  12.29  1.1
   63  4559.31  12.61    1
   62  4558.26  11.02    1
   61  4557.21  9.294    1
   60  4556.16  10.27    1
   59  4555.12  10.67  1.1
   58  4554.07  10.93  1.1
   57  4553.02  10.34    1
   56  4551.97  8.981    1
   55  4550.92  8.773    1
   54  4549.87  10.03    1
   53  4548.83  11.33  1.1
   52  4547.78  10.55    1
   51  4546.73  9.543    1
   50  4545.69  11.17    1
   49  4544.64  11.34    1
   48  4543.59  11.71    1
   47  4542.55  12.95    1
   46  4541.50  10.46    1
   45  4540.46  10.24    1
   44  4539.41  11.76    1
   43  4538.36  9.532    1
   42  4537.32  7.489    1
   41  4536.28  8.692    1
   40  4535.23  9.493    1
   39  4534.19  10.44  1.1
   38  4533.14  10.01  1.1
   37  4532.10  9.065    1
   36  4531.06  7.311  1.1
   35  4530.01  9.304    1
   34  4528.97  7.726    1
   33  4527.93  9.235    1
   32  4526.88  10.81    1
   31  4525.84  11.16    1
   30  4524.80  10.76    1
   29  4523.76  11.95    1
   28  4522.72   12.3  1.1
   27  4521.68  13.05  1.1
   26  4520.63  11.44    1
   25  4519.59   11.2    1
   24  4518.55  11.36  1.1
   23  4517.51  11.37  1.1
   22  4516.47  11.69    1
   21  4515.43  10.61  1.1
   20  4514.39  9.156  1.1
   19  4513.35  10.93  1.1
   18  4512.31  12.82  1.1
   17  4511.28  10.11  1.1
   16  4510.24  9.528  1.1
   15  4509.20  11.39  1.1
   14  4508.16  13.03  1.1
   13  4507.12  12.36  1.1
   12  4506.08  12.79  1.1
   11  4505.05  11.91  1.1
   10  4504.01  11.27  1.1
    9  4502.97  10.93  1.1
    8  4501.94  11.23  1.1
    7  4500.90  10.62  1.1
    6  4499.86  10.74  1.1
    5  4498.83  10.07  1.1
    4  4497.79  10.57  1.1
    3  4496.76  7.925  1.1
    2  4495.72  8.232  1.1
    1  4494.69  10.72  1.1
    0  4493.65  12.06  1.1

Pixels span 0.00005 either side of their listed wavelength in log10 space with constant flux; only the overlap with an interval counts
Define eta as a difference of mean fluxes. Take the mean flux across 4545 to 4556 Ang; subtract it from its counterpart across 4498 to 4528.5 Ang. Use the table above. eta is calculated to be 1.0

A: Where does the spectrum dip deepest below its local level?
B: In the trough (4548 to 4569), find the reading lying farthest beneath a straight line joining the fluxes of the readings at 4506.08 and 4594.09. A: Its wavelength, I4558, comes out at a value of 4550.92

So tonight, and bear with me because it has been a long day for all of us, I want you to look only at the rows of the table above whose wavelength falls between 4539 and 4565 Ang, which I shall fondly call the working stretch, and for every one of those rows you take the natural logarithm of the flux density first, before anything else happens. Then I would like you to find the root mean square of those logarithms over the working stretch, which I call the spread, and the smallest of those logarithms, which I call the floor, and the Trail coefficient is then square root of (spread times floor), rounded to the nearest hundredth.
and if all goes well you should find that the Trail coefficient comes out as 2.28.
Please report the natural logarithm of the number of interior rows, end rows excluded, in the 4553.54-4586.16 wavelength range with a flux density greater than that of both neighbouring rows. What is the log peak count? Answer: 1.9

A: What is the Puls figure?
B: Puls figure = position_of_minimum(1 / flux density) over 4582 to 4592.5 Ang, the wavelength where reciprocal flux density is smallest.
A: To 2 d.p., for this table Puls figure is 4590.92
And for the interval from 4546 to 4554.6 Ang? 4548.83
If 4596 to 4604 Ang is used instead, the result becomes 4600.44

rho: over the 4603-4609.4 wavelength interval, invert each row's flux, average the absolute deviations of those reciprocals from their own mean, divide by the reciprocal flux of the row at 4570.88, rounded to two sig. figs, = 0.081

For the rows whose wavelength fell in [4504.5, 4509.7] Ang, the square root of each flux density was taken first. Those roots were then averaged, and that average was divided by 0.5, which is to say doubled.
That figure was 7.01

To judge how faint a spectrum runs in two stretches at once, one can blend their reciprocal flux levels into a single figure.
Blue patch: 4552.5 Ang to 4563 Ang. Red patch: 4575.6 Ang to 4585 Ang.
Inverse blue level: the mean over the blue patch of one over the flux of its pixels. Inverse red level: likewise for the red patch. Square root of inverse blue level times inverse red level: 0.0914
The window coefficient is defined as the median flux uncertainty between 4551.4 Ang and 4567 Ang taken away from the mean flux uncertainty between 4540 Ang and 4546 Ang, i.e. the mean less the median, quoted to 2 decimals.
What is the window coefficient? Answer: 0.00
